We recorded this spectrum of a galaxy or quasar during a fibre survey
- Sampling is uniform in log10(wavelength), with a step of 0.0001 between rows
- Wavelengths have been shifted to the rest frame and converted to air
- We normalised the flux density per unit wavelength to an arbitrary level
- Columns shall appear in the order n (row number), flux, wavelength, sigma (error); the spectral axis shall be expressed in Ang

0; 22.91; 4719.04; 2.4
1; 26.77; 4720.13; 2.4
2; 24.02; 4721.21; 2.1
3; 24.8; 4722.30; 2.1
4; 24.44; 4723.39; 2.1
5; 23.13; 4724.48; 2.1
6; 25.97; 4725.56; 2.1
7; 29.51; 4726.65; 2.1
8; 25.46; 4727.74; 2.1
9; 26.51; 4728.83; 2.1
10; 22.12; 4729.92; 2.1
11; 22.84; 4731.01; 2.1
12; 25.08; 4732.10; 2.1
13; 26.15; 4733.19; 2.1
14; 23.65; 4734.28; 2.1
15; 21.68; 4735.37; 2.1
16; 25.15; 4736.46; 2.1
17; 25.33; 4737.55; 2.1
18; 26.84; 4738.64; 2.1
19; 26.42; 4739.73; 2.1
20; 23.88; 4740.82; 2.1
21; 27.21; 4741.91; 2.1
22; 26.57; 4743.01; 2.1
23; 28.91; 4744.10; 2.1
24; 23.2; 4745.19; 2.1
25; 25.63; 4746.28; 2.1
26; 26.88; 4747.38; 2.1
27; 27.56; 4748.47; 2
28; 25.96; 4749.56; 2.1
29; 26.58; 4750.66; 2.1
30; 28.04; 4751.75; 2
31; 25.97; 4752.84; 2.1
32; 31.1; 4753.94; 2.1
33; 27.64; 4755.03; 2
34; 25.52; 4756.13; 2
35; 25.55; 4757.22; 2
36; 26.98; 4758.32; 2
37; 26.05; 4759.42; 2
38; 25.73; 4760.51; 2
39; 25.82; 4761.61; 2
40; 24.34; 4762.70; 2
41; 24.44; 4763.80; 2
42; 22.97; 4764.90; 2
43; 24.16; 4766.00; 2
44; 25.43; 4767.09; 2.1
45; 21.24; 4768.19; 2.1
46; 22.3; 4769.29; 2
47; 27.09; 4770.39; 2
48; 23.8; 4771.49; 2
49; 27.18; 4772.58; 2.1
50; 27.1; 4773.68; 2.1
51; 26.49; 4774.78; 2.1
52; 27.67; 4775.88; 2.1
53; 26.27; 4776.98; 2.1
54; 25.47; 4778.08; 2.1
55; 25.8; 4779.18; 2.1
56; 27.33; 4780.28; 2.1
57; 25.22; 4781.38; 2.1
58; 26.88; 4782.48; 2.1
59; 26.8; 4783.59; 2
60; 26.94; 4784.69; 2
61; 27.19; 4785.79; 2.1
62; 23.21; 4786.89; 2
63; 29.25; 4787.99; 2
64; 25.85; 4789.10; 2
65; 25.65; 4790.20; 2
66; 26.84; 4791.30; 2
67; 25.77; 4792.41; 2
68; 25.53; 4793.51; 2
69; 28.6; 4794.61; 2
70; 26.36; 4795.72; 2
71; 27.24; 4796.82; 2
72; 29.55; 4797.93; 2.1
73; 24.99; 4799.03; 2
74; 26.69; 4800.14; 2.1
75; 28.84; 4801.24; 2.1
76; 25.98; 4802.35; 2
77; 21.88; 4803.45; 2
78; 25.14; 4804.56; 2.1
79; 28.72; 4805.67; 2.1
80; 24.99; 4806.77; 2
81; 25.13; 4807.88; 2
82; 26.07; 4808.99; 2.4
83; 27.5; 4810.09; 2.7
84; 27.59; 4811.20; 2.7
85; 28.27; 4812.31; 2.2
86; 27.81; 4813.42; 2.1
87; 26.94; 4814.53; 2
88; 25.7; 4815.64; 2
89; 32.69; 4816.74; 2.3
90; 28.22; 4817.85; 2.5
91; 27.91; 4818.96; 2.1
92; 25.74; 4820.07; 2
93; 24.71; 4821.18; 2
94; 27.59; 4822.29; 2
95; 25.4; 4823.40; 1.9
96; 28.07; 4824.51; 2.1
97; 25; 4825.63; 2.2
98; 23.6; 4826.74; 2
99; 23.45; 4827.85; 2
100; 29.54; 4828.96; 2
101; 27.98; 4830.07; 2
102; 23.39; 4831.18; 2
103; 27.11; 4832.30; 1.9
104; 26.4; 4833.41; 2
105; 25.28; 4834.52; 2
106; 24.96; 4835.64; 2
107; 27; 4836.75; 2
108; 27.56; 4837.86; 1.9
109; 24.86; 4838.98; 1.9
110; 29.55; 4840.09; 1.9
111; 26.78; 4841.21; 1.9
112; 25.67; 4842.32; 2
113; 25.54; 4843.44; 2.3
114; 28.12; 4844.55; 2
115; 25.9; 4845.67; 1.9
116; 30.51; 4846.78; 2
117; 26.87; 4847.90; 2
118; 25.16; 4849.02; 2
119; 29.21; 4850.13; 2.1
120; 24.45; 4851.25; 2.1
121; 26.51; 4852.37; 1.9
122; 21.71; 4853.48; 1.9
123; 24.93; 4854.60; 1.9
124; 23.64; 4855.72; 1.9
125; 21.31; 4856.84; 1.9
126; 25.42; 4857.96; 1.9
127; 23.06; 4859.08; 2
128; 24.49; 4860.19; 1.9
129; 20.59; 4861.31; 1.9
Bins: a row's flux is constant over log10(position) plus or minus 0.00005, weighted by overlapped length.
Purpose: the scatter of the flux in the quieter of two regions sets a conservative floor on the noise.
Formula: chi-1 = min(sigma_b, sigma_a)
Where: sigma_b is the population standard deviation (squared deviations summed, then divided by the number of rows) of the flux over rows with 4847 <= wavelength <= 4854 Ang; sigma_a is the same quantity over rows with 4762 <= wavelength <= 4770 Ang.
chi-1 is 1.3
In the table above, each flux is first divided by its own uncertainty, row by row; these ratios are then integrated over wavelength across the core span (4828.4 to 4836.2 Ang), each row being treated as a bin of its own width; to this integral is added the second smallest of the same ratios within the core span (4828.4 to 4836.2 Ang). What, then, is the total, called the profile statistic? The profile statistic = 116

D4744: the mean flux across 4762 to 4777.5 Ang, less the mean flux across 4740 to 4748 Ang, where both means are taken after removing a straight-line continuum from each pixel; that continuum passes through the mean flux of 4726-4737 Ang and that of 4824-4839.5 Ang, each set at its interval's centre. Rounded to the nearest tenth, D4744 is -1.3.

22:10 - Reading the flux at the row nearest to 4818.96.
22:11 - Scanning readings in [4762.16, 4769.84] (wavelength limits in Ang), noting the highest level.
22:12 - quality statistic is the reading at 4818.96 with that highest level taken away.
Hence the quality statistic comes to 2.5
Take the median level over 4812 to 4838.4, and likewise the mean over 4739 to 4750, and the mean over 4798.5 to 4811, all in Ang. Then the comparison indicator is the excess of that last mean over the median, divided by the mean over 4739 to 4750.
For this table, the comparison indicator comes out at -0.04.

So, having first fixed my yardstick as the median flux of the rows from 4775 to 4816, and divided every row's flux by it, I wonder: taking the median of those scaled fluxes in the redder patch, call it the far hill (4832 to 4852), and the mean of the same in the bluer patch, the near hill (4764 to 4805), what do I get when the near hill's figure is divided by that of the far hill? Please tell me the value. 0.976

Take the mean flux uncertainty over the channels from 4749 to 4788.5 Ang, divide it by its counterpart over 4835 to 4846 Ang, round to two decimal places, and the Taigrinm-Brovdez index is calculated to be 1.03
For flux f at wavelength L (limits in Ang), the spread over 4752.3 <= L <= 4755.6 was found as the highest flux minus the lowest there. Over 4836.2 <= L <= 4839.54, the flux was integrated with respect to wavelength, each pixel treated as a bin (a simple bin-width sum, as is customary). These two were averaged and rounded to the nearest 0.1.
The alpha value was 46.8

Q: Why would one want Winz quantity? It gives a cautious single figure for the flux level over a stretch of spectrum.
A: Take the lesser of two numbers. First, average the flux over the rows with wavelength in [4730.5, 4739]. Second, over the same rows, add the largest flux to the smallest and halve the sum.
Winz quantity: 24.26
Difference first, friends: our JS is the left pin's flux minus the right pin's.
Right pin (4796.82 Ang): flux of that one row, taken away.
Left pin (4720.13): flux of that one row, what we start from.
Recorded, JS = -0.5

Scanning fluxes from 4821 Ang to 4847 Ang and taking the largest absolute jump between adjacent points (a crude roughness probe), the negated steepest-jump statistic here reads -6.09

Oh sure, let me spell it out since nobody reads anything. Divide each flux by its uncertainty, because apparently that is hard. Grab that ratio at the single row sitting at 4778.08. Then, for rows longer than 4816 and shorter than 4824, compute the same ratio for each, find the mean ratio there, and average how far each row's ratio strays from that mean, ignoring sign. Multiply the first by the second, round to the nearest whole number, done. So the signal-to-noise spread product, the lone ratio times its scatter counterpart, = 9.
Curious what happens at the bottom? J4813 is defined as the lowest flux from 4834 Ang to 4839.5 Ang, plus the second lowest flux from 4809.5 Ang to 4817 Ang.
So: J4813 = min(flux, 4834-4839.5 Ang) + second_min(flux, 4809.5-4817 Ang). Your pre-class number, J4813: 51.8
